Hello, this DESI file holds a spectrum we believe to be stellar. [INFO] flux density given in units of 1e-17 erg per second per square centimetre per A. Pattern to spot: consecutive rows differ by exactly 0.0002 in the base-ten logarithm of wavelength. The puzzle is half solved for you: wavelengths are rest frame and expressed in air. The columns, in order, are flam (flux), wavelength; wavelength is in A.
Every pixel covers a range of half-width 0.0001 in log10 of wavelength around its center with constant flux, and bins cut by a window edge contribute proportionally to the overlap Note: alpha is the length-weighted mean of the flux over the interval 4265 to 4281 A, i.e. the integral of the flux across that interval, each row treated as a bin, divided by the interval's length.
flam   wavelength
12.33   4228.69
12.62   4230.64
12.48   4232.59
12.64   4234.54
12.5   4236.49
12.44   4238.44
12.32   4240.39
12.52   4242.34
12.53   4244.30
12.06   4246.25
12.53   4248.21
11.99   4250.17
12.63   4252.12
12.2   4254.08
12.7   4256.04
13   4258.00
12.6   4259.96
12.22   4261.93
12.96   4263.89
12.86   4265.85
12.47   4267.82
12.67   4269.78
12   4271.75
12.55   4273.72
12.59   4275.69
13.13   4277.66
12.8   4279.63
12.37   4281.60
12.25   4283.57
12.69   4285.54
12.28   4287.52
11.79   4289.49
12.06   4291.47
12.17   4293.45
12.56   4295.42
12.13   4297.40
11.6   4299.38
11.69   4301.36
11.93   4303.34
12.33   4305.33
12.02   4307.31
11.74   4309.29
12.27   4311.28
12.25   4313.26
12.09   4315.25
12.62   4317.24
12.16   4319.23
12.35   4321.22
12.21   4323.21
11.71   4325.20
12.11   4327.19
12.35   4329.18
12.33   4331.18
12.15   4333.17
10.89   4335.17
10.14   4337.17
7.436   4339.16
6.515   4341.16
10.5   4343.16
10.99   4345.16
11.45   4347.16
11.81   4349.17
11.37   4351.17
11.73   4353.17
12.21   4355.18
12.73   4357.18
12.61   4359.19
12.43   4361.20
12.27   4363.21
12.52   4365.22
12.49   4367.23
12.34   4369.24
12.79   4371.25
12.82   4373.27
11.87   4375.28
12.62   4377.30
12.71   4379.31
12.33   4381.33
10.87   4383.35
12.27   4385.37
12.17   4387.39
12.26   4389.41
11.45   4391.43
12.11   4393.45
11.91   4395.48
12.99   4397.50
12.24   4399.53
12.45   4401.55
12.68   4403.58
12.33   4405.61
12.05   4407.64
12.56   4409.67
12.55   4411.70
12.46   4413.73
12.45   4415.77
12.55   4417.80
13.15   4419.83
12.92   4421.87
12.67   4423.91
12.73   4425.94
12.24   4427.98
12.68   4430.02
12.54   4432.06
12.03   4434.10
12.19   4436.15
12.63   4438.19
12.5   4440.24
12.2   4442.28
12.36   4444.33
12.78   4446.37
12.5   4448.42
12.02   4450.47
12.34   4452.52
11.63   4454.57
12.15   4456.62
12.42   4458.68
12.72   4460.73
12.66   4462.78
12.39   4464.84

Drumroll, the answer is 12.6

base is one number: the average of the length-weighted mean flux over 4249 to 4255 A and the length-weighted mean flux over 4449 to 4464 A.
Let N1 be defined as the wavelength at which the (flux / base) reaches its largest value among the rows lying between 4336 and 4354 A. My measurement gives 4349.17 A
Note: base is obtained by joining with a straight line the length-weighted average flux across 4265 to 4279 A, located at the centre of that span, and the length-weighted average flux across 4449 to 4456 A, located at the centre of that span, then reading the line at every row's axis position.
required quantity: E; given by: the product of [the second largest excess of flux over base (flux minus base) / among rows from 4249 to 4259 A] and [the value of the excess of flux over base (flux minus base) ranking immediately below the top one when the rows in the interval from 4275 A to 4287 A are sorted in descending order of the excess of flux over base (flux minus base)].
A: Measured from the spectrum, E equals 0.01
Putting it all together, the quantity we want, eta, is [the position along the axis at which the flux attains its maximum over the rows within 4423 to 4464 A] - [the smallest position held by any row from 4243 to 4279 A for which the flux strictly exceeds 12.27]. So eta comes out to 202.1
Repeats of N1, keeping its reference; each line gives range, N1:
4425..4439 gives 4425.94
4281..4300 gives 4285.54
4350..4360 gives 4357.18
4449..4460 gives 4458.68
